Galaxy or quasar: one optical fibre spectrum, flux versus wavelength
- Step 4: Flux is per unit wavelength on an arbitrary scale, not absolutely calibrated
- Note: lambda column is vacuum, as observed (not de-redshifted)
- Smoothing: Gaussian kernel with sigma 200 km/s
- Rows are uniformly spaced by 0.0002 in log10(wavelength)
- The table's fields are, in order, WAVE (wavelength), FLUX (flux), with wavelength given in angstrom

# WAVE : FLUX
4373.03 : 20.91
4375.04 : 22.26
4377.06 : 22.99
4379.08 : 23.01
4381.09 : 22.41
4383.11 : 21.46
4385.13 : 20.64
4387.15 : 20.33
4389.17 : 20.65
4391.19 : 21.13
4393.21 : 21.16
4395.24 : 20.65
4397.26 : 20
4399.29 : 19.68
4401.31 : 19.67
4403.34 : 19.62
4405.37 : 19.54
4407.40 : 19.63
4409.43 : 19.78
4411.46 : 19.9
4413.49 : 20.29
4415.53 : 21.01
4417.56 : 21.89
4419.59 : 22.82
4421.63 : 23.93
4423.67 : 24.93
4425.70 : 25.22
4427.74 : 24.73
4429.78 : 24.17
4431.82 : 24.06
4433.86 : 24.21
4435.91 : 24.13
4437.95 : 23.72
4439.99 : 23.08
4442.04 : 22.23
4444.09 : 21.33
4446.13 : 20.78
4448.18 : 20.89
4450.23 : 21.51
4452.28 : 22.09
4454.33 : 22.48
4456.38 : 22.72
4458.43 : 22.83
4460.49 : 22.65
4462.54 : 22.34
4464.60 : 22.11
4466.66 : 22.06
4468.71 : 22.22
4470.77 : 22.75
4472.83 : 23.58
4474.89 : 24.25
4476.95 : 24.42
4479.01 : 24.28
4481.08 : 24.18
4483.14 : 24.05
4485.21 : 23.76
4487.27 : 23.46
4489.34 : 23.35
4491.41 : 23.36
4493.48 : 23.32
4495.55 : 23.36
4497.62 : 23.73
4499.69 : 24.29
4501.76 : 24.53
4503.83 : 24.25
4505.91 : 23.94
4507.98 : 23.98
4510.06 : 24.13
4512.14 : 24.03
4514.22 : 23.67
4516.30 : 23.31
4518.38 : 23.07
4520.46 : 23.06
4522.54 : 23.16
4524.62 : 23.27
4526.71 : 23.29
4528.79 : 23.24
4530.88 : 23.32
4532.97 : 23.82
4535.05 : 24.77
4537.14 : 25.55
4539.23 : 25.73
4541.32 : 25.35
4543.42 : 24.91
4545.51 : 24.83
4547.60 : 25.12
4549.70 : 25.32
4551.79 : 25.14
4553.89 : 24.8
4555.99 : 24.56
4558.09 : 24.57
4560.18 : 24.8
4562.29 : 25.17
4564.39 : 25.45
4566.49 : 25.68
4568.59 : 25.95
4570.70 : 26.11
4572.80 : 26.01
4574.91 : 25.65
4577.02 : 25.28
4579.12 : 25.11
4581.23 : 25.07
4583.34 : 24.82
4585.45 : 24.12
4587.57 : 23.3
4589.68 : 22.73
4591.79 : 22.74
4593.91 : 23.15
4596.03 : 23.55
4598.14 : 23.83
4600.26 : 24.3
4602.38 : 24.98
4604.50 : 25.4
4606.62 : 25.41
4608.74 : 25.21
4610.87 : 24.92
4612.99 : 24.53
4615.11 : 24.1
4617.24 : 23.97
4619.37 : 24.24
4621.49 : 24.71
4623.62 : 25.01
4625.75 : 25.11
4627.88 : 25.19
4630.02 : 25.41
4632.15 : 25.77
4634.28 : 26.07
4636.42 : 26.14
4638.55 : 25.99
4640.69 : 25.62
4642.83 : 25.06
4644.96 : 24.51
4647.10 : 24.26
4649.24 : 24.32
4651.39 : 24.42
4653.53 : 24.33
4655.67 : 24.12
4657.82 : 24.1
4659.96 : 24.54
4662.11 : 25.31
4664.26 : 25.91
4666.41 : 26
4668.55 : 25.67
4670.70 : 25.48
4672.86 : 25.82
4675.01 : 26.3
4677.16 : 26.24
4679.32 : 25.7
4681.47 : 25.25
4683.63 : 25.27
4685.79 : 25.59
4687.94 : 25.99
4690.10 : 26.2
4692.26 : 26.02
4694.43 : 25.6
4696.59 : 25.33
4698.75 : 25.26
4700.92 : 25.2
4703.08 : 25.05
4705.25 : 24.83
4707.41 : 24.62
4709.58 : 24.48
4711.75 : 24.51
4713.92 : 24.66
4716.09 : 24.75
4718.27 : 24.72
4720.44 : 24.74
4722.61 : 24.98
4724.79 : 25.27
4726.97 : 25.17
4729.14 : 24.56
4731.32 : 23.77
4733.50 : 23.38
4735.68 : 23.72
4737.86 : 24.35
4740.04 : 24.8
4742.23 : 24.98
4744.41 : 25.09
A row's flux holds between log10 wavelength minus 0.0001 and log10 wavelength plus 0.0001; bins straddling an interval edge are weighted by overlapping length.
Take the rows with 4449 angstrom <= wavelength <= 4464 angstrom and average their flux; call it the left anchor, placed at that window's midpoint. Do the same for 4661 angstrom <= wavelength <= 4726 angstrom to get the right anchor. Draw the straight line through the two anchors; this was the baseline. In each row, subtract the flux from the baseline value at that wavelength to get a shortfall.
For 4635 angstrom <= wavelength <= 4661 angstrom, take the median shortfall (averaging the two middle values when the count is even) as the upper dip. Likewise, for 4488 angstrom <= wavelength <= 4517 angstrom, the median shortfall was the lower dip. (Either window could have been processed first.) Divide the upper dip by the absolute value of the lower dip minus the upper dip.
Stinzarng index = 0.3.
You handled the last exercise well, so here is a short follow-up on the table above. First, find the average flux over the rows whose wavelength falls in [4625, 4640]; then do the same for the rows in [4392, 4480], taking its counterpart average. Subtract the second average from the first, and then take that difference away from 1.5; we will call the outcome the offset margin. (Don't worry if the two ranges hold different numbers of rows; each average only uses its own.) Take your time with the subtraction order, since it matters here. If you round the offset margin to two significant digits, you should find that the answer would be -2.0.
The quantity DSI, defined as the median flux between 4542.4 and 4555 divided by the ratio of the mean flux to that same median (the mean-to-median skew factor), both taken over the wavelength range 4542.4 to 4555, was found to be 25.0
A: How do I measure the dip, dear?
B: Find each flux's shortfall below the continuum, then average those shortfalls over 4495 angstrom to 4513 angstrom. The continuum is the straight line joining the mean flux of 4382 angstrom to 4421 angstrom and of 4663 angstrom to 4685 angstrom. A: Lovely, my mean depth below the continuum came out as -1.5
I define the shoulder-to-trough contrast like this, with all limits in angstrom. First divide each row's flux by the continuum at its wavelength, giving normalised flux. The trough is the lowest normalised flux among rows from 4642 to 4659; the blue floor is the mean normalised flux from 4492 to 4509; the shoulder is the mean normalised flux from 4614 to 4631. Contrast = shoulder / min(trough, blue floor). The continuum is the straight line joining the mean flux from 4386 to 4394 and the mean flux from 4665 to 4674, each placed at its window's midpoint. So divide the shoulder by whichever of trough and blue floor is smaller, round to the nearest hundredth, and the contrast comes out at 1.05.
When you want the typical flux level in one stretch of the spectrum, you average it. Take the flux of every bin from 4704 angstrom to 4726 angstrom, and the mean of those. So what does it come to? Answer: 24.8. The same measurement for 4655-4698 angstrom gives 25.5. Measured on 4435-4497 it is 22.9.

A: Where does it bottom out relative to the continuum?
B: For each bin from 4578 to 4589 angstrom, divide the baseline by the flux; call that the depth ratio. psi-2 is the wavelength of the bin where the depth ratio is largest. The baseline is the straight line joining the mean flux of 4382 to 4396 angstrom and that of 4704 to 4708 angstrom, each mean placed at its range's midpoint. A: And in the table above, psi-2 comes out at 4587.57 angstrom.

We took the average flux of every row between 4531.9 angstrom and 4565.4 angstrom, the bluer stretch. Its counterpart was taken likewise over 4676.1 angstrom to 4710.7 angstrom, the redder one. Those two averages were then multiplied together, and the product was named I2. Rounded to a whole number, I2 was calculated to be 635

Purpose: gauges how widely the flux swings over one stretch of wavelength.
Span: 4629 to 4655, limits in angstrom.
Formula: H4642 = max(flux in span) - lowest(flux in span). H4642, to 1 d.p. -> 1.9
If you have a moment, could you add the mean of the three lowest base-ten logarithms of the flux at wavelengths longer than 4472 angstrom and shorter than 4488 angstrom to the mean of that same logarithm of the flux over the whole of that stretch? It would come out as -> 2.75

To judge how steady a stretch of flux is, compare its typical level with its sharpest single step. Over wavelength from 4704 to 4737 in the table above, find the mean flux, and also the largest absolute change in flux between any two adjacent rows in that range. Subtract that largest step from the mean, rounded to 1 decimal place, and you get 23.8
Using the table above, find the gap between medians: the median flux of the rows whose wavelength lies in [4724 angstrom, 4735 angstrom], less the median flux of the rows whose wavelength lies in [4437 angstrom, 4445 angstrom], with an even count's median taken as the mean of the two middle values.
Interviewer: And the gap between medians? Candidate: 1.9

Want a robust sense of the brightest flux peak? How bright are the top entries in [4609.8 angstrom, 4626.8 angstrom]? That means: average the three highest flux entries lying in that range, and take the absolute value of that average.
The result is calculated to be 25.0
